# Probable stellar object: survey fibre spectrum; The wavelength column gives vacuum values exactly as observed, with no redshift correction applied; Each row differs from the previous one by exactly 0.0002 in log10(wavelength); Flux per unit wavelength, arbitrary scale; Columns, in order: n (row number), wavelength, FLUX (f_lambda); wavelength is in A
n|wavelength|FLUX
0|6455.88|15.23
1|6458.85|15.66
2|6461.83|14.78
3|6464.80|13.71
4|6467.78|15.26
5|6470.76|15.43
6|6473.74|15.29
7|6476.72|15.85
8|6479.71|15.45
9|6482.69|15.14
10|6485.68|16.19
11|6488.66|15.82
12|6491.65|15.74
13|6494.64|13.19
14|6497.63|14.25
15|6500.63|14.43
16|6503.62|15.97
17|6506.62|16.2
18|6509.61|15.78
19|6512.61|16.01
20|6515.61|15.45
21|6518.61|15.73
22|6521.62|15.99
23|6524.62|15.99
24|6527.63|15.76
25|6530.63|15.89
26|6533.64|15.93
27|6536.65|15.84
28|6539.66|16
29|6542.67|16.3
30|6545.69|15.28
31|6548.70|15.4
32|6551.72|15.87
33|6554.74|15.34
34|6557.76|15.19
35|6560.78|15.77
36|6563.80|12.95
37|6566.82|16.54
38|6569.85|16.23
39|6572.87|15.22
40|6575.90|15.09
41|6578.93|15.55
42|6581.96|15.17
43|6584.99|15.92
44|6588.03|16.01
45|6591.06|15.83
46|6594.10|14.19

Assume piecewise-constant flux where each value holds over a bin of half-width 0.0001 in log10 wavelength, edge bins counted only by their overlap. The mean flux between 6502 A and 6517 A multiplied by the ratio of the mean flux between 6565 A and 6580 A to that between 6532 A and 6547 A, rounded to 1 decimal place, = 15.7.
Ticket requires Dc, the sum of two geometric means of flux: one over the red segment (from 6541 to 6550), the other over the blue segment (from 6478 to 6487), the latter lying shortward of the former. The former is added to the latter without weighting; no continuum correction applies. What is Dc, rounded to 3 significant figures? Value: 31.2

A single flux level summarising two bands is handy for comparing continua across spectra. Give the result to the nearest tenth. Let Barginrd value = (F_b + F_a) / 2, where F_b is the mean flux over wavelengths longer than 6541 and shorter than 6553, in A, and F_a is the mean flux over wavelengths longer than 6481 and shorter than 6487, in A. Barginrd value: 15.7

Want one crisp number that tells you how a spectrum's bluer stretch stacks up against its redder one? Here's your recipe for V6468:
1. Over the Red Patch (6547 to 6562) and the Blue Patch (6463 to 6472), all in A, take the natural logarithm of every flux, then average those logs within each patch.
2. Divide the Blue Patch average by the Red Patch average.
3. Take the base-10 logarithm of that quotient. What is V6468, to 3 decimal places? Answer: -0.008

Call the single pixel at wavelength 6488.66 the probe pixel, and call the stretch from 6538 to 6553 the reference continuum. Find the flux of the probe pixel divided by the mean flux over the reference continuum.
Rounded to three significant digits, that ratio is 1.00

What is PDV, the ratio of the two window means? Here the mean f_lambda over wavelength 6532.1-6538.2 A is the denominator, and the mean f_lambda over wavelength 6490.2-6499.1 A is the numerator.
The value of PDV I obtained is 0.906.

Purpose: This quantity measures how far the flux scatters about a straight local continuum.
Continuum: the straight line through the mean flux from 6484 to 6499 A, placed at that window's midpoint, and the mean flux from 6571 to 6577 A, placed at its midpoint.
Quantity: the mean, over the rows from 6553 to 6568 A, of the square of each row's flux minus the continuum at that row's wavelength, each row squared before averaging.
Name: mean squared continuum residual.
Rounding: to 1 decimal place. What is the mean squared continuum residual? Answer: 1.4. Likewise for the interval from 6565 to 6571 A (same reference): 1.6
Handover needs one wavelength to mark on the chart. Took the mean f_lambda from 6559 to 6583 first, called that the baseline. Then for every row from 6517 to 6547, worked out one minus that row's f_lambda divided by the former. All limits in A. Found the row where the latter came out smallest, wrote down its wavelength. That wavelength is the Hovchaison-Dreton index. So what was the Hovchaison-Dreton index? 6542.67 A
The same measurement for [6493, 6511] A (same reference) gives 6506.62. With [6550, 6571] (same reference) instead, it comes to 6566.82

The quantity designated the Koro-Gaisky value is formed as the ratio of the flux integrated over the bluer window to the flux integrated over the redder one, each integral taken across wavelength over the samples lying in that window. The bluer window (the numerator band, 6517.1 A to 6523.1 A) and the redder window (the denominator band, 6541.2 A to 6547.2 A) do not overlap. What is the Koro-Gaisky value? 1.00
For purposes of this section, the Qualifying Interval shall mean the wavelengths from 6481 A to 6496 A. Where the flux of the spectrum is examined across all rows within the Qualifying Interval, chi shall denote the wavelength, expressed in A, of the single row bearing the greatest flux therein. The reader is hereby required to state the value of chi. 6485.68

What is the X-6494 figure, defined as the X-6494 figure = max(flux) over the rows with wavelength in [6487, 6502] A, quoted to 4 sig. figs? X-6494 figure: 15.82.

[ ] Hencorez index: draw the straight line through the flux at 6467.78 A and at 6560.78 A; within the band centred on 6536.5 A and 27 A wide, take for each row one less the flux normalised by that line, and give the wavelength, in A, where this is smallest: 6542.67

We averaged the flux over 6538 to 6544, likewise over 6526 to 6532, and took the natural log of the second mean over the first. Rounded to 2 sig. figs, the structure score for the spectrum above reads -0.020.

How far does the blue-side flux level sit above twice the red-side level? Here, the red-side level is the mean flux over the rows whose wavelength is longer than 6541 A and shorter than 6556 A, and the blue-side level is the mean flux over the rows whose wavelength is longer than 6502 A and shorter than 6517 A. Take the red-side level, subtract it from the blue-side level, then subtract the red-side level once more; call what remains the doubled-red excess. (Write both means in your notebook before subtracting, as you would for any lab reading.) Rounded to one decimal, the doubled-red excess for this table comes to -15.4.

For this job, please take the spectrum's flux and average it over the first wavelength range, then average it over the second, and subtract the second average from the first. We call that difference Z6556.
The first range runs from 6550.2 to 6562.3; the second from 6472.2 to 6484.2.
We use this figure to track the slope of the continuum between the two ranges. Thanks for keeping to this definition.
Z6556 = 0.11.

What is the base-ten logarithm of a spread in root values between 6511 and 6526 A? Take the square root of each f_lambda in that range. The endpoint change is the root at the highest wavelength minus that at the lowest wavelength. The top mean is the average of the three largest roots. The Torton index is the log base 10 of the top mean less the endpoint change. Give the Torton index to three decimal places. 0.602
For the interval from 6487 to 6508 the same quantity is 0.597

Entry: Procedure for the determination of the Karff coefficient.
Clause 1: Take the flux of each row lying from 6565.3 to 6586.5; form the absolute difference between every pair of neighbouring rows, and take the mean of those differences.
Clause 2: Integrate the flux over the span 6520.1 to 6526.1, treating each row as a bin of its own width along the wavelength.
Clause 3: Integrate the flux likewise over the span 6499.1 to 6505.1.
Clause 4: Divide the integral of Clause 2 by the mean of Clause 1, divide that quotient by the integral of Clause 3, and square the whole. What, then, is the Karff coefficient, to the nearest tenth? 4.3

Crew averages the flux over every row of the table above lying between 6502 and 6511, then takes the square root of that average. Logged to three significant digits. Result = 4.00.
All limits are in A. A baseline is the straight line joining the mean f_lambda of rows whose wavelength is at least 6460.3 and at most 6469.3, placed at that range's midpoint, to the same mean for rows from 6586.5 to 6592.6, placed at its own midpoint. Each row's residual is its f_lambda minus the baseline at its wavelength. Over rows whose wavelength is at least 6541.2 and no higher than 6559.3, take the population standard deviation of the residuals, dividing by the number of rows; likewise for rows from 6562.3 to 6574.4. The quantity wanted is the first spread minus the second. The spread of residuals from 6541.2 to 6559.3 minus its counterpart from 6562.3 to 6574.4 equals -1.0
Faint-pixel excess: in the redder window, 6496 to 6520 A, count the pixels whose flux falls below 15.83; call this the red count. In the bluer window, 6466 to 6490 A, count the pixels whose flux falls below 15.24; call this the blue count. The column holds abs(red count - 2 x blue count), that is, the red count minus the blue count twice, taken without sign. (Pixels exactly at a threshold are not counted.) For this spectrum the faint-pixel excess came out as 3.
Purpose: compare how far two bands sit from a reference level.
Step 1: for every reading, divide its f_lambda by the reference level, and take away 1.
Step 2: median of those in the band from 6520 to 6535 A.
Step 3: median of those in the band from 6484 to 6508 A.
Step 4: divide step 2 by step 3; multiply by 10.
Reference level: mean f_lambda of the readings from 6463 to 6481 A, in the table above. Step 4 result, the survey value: 12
